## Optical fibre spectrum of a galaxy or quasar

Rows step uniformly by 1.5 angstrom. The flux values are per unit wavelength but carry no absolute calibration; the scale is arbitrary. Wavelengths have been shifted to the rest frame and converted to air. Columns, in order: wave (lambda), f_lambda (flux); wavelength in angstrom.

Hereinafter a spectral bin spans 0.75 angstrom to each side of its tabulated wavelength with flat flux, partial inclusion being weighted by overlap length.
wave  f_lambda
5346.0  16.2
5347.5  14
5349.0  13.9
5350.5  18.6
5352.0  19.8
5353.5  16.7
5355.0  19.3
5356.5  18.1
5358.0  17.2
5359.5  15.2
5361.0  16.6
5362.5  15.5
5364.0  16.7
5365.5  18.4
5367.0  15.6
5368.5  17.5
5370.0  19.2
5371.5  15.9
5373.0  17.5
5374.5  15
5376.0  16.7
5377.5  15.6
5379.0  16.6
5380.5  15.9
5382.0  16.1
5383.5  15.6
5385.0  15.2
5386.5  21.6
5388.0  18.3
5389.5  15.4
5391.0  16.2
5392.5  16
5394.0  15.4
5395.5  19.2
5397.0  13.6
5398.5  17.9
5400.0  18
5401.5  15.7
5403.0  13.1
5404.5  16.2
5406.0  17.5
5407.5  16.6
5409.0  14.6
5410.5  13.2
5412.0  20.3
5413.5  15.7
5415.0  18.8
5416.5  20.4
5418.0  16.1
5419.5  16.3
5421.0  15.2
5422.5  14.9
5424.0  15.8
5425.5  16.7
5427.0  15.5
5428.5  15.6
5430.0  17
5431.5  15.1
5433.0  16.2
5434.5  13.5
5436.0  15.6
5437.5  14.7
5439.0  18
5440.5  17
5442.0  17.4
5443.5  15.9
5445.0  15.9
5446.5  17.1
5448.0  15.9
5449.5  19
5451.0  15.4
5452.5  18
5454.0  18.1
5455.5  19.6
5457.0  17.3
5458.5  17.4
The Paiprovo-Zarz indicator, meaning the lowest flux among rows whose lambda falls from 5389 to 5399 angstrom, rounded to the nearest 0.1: 13.6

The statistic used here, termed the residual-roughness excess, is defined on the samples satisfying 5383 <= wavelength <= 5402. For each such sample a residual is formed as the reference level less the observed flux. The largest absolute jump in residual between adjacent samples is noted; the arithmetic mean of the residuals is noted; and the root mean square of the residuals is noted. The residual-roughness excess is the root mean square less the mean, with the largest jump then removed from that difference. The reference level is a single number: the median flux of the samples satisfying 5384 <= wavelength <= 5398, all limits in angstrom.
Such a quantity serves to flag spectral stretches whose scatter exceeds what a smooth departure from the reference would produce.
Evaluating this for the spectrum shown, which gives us -3.4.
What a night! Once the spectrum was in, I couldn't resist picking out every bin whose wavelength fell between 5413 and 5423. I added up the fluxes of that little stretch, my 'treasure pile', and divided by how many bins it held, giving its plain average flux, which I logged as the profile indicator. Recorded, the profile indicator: 16.8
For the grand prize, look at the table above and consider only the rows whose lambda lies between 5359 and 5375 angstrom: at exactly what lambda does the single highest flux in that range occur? 5370.0 angstrom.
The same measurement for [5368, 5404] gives 5386.5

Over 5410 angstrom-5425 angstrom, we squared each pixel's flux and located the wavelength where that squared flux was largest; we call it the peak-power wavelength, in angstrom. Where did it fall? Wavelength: 5416.5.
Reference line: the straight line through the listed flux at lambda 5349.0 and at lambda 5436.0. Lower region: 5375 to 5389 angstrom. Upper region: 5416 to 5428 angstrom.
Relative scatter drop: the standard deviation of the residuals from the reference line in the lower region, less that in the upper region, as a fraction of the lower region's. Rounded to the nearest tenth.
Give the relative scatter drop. 0.1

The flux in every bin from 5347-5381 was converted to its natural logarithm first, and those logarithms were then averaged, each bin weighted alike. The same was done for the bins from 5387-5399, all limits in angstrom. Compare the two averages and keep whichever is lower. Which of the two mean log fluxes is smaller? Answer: 2.80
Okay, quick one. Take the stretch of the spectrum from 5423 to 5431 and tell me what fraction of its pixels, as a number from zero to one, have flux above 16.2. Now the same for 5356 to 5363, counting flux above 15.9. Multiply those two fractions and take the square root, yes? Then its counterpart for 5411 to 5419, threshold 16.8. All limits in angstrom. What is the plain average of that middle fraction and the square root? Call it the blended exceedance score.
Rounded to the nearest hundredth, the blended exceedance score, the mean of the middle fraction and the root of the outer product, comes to 0.54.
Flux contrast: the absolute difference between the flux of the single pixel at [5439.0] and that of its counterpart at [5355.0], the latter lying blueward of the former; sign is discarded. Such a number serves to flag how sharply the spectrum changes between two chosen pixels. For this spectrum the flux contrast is 1.3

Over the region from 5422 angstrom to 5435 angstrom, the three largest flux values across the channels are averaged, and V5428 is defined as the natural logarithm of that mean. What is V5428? 2.81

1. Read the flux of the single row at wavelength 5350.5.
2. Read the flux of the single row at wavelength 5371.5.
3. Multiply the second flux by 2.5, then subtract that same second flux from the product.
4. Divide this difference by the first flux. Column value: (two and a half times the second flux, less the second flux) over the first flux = 1.28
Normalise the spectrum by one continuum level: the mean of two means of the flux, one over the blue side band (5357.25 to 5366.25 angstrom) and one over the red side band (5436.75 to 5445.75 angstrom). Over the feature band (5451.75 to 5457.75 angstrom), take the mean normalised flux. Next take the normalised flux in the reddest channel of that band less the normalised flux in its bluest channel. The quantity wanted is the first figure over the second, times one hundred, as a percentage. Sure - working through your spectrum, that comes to -2607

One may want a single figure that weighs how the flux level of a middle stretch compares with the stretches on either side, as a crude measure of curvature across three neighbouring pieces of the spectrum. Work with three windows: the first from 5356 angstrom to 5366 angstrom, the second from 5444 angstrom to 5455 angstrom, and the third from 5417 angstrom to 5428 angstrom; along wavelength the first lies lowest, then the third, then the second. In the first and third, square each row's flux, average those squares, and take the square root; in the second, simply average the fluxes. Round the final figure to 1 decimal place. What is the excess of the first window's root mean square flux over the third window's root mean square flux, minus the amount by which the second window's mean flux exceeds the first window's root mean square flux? 0.8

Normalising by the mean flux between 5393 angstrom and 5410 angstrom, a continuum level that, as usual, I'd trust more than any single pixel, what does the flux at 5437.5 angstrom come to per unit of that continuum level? 0.91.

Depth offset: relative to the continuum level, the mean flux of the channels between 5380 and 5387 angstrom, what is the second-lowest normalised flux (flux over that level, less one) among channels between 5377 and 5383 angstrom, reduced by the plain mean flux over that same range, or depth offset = -16.1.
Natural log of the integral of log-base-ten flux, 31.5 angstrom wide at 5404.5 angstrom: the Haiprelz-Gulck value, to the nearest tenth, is 3.6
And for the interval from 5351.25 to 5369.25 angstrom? 3.1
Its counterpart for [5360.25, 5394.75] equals 3.7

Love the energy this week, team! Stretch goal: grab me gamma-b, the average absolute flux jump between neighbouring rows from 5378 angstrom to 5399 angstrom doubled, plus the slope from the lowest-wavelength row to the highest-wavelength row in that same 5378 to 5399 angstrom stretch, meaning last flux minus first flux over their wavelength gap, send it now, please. 4.6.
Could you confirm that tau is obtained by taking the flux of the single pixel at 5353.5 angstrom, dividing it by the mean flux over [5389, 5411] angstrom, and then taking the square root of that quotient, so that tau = 1.02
